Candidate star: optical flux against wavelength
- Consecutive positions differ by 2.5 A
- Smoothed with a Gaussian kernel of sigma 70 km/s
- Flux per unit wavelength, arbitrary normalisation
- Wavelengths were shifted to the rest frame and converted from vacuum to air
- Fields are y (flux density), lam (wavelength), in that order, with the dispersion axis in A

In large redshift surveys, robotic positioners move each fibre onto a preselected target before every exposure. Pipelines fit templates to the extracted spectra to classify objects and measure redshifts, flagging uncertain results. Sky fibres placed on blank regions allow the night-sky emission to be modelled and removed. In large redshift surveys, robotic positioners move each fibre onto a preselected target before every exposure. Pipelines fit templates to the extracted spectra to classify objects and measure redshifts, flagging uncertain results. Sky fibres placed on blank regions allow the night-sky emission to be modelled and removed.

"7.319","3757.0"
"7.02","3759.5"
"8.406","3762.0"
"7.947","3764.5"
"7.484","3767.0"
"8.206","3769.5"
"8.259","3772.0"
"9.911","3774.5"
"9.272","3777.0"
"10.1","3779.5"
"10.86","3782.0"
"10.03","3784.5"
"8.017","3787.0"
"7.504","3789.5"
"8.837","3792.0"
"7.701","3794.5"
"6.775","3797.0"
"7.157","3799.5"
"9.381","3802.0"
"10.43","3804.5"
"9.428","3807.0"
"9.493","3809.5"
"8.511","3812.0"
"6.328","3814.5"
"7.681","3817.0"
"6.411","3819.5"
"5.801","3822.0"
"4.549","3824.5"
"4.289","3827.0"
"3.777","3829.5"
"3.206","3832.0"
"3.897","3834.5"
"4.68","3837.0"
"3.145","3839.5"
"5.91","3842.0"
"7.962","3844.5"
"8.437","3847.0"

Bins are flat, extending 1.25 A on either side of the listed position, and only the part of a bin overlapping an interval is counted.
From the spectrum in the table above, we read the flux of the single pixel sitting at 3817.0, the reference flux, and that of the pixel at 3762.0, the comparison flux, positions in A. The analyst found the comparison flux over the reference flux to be 1.09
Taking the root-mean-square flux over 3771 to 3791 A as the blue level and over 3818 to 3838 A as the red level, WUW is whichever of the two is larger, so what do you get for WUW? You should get 9.31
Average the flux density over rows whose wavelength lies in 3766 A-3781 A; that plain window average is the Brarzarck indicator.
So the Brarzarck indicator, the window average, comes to 8.9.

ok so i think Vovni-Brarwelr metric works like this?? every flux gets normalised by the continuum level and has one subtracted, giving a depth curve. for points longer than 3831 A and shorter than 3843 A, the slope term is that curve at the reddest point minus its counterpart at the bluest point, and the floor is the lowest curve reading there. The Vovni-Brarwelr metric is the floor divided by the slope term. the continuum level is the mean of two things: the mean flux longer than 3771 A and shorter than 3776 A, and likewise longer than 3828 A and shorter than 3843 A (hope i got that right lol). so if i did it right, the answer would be -1.3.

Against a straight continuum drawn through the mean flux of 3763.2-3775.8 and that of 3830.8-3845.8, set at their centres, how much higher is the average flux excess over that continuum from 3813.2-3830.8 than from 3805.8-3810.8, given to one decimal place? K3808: -3.2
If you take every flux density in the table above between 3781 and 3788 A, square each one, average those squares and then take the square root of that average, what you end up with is 9.7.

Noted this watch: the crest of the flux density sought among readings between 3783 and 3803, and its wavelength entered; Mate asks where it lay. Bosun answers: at 3784.5 A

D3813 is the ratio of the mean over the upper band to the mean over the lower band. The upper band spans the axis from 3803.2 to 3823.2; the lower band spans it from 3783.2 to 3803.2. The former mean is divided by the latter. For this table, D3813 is 1.0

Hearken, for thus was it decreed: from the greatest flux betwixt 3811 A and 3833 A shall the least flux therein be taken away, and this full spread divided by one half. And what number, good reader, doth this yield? 10.6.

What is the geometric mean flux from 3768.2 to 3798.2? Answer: 8.7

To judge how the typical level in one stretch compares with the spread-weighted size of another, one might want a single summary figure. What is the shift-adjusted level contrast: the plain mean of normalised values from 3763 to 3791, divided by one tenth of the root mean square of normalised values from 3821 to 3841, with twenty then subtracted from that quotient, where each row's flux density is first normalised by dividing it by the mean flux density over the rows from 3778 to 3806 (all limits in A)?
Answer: 0.9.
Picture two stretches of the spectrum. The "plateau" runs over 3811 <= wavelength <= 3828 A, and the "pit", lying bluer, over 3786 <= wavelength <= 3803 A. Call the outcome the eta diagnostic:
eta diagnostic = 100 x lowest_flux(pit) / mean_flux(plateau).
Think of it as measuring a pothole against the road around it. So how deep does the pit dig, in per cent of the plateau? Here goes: 109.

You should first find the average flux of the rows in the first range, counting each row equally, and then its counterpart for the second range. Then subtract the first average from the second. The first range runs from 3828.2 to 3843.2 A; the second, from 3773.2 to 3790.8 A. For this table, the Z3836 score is 5.3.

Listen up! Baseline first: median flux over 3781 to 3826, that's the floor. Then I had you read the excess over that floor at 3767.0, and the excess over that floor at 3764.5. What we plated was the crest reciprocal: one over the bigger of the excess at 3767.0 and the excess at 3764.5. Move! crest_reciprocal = 11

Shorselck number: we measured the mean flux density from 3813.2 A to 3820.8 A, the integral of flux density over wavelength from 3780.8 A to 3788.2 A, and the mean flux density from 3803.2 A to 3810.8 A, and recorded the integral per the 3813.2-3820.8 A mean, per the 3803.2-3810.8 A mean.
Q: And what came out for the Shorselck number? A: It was 1.1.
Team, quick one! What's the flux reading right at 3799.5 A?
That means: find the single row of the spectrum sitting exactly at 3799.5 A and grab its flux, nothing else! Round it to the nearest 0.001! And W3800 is 7.157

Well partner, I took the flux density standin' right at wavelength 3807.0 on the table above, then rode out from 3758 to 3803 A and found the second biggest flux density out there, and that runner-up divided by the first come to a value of 1.1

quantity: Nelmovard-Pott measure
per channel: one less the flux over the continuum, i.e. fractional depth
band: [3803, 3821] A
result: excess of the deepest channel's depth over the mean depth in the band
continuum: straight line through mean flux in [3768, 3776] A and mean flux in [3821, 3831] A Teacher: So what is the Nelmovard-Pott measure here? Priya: 0.30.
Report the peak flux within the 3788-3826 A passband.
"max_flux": 10.43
